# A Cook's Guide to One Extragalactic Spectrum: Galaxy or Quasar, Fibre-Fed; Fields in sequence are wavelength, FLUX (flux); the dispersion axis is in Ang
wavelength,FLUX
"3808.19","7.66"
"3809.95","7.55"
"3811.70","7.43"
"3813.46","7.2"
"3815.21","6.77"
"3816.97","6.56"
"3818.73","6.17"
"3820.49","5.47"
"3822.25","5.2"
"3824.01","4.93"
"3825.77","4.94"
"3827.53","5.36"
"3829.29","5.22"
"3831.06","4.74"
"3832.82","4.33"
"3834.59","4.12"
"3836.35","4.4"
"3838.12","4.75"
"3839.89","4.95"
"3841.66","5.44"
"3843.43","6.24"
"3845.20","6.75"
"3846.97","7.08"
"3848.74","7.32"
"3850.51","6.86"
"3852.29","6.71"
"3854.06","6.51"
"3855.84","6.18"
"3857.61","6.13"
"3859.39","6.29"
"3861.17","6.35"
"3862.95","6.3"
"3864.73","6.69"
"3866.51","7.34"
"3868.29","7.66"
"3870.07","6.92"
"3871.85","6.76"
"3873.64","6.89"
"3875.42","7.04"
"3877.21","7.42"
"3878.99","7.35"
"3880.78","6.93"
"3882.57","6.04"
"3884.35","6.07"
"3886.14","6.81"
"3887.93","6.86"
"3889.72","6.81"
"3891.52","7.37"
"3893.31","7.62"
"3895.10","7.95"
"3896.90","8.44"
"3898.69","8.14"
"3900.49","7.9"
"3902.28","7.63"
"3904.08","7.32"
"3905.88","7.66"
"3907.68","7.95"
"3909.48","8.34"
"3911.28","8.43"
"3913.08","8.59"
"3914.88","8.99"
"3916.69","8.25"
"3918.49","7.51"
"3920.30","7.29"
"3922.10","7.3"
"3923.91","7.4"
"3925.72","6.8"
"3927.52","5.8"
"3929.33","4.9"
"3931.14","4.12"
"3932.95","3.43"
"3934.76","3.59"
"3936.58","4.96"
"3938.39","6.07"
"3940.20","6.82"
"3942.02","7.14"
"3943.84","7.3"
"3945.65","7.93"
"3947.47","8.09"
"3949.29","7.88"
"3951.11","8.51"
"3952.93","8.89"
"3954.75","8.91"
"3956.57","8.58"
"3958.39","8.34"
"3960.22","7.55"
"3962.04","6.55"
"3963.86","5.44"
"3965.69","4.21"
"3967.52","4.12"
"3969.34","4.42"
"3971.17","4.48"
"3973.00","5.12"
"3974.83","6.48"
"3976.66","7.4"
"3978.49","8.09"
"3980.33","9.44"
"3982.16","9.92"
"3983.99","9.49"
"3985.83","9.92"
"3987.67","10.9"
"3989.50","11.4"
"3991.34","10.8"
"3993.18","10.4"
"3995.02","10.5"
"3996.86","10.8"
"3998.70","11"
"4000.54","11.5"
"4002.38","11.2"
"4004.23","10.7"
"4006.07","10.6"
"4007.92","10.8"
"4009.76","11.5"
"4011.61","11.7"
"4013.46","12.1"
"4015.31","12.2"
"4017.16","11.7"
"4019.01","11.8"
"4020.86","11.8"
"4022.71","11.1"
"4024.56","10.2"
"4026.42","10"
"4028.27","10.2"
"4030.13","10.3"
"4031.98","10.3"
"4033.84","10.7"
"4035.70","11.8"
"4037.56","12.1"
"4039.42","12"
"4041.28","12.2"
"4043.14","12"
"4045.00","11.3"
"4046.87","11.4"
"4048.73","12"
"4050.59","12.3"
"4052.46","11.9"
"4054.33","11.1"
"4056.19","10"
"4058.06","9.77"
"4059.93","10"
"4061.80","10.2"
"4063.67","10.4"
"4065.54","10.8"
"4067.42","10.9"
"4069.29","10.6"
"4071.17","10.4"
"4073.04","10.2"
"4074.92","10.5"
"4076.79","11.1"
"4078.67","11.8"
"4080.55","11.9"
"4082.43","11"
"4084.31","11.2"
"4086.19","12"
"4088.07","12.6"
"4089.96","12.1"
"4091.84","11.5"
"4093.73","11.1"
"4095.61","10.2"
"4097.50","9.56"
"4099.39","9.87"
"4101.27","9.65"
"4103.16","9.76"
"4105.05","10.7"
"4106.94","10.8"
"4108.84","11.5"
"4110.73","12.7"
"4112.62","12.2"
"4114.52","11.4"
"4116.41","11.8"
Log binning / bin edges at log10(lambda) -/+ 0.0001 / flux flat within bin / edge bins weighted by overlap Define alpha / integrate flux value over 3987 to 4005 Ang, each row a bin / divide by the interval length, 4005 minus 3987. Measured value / 10.9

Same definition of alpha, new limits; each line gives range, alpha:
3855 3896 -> 6.9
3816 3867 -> 5.8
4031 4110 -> 11.0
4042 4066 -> 11.0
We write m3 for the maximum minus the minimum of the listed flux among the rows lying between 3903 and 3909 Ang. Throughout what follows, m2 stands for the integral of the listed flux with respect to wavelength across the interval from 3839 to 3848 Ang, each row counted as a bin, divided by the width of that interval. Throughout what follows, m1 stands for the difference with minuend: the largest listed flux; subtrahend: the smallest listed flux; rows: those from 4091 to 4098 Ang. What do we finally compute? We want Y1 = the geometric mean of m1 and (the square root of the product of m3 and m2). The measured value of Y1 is 2.0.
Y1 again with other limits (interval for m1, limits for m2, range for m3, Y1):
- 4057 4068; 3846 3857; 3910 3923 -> 2.0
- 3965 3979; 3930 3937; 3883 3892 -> 3.0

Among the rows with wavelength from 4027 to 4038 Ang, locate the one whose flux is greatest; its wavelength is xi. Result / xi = 4037.56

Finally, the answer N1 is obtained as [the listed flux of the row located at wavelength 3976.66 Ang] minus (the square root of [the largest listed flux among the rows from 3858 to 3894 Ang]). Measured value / 4.63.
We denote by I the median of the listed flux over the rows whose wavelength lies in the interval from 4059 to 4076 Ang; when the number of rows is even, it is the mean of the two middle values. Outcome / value 10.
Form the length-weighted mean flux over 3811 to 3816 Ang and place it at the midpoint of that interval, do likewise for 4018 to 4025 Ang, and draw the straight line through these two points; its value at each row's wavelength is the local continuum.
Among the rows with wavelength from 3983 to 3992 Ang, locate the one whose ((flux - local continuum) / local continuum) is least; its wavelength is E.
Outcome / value 3983.99 Ang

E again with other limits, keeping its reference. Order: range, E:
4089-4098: 4097.50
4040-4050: 4045.00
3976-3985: 3976.66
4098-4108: 4101.27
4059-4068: 4059.93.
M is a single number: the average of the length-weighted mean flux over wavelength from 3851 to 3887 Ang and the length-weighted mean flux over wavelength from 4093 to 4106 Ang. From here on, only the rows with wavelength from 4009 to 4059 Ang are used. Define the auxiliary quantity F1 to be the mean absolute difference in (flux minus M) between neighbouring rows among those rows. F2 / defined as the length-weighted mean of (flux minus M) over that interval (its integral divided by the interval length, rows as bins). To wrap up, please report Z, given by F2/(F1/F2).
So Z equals 22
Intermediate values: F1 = 0.38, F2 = 3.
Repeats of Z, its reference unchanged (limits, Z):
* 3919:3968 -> 6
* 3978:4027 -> 14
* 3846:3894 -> 9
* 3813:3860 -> 21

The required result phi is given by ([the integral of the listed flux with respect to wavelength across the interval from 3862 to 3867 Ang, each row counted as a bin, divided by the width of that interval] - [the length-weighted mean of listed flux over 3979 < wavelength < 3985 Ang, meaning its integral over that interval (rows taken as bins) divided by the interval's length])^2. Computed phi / 8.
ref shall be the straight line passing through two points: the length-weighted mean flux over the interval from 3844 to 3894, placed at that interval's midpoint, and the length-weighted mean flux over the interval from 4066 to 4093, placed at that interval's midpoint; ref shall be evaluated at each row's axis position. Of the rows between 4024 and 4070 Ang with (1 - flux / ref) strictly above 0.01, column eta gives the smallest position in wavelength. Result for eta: 4026.42 Ang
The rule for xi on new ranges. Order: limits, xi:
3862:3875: 3868.29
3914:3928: 3914.88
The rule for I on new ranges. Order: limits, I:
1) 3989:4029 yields 11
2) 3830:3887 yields 7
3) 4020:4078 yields 11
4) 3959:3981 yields 6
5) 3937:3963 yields 8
